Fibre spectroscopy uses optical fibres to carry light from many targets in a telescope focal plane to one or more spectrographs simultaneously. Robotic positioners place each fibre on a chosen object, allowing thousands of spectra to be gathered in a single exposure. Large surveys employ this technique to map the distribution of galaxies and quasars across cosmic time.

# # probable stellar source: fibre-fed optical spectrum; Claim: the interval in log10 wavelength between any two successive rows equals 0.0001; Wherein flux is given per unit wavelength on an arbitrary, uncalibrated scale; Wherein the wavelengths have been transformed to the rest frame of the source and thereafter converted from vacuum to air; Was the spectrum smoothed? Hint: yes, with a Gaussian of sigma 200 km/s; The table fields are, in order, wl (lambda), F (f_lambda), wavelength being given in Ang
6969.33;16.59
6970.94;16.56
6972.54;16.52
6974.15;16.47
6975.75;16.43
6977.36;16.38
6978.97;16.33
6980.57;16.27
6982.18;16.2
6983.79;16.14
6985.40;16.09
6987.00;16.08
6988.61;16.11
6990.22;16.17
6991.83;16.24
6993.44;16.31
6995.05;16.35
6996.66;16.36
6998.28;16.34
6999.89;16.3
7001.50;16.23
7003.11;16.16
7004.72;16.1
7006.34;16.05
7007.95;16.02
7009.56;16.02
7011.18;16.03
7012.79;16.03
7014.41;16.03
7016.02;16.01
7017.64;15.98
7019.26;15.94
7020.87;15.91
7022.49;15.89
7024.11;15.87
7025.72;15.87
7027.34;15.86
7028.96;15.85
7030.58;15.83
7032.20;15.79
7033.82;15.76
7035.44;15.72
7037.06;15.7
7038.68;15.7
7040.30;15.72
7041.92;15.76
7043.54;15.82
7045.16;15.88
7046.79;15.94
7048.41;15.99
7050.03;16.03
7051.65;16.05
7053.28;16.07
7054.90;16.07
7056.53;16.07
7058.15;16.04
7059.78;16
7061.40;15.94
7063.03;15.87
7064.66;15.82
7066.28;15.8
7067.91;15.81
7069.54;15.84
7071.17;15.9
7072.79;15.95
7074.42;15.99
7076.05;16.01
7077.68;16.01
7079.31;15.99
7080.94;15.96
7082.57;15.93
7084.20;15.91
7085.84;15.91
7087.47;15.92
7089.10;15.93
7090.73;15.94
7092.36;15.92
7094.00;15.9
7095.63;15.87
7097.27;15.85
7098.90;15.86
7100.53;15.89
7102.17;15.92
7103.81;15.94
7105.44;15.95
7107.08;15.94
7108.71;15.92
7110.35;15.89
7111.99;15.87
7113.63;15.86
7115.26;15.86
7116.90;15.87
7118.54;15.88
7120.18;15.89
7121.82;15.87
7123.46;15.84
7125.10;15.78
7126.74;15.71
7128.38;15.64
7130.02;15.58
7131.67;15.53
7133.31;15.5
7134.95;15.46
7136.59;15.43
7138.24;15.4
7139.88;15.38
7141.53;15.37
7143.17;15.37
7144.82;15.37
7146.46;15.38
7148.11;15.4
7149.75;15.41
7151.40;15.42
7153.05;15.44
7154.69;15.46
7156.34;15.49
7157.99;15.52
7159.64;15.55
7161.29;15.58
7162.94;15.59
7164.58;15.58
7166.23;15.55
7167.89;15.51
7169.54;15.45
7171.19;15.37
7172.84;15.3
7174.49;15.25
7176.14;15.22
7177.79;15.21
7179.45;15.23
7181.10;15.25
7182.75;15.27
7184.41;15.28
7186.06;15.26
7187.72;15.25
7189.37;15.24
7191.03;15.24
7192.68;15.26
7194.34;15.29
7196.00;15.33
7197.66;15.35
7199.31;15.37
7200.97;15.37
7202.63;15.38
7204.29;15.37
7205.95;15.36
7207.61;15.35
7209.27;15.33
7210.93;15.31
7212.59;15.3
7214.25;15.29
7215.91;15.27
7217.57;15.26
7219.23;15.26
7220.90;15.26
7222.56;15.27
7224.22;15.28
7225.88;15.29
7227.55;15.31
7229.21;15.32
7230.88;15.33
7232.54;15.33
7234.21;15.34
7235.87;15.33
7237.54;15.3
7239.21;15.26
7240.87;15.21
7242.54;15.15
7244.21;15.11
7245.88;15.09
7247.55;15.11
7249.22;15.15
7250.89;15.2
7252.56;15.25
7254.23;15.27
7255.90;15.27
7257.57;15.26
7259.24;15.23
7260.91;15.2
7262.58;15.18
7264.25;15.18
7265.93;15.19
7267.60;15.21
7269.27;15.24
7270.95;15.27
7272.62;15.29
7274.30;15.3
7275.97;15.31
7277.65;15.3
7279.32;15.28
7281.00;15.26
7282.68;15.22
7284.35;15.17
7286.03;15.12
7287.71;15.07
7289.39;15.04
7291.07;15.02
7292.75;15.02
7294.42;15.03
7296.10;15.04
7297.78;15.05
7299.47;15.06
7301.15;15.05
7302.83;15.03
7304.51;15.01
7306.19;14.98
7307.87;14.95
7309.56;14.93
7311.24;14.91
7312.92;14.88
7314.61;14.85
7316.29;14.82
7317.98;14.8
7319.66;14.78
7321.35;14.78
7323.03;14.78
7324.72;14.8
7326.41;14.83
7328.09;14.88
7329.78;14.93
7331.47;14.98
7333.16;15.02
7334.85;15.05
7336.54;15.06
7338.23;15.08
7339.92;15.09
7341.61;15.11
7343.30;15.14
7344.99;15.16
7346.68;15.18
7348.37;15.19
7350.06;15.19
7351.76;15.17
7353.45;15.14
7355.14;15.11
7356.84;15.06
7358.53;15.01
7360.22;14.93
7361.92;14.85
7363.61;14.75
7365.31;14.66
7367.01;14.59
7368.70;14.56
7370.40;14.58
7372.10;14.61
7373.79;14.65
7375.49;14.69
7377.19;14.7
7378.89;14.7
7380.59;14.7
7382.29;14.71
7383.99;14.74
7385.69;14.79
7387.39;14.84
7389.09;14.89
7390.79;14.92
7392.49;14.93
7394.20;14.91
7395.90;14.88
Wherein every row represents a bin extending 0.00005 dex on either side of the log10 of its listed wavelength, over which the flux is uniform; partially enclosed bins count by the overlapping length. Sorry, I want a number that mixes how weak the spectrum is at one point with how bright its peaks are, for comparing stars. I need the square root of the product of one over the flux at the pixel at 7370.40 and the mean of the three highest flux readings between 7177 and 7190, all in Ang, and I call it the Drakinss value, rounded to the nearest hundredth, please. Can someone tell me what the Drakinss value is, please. 1.02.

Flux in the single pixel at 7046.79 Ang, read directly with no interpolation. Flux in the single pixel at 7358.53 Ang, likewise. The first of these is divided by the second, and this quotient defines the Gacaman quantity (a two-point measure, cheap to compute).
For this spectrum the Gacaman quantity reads 1.06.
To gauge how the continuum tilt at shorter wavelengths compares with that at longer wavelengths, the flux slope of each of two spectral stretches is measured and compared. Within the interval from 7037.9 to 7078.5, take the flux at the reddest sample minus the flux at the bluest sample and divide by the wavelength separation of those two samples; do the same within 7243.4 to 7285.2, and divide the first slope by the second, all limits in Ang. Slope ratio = 5.3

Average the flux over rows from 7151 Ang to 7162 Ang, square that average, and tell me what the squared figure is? 240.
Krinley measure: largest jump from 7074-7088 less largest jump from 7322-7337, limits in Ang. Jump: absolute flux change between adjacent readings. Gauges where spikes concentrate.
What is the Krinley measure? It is -0.020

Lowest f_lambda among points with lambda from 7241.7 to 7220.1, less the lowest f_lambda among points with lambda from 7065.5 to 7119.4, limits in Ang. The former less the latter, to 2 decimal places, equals -0.59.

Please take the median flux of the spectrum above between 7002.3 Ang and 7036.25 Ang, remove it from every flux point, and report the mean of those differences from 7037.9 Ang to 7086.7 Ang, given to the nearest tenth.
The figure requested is 0.0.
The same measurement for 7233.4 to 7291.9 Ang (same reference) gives -0.7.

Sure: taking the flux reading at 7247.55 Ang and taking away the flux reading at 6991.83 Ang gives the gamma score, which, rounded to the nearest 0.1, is -1.1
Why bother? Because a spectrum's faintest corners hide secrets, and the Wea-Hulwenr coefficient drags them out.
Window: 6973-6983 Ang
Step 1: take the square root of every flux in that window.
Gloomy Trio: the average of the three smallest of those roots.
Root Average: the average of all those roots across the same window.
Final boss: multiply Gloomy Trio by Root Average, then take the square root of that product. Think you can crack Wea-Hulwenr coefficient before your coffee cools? 4.038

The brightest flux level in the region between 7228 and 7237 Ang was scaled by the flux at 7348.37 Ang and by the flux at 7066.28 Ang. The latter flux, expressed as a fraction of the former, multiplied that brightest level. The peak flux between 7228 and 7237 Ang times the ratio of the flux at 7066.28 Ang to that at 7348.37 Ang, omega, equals 16.0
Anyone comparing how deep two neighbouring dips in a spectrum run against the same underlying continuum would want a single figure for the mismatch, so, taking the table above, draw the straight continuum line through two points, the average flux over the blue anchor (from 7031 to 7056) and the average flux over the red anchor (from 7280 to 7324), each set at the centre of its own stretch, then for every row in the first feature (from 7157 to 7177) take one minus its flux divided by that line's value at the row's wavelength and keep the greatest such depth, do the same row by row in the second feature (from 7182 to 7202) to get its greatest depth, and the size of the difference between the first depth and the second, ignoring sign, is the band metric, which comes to 0.0042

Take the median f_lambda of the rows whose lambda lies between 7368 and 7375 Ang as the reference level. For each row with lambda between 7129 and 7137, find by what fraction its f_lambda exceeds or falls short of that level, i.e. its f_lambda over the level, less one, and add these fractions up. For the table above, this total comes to 0.31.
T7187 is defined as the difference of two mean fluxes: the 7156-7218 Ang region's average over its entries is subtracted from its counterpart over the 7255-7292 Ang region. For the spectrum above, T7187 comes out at -0.14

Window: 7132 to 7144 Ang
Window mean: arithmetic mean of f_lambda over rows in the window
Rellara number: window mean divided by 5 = 3.08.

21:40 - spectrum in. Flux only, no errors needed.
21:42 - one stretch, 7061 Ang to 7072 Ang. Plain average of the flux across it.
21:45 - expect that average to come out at 15.9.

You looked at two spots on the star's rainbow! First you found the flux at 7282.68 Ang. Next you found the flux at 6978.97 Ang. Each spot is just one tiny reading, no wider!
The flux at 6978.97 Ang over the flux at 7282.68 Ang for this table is 1.073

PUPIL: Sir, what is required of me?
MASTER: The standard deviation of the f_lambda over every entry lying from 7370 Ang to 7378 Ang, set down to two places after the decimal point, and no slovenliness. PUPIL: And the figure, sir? 0.05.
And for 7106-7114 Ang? 0.03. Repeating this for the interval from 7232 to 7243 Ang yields 0.07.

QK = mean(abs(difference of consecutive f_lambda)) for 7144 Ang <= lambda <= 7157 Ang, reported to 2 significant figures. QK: 0.017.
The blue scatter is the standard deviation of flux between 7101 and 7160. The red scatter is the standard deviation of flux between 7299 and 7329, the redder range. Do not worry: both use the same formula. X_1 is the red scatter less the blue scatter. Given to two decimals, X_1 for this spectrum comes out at -0.12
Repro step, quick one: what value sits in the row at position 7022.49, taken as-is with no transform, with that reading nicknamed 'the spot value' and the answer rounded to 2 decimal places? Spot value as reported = 15.89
